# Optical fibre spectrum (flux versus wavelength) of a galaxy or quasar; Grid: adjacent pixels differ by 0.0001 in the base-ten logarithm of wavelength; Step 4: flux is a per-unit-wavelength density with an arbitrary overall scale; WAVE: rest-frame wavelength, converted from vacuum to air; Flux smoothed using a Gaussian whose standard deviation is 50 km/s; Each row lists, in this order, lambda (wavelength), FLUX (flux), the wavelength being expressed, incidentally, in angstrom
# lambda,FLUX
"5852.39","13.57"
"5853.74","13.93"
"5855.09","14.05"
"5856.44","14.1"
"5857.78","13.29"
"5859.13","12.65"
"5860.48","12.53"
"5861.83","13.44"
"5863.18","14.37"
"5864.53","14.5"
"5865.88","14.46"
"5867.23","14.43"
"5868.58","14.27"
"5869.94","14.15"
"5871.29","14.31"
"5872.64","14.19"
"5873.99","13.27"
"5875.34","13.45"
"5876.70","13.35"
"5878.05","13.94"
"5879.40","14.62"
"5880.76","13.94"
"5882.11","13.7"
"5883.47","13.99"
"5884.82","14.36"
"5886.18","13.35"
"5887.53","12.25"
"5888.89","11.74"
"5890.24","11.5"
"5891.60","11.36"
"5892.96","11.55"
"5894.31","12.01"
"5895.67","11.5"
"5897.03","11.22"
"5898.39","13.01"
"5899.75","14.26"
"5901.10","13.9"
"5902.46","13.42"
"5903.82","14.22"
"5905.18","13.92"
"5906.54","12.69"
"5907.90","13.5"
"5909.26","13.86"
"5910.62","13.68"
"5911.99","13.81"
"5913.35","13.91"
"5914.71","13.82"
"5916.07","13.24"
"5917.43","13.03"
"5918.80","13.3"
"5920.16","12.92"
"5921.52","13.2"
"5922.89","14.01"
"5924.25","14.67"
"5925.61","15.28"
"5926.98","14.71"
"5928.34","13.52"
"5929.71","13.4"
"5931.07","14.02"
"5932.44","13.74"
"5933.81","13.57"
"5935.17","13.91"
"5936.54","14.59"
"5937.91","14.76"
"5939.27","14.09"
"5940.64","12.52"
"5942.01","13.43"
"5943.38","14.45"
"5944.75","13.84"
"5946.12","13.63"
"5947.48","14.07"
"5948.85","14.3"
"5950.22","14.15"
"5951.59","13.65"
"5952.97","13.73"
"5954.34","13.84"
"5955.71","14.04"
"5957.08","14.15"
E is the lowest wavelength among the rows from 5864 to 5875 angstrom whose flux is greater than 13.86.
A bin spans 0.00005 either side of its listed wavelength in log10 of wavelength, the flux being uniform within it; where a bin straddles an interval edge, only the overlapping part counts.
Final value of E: 5864.53 angstrom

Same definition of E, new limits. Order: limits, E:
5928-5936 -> 5931.07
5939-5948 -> 5939.27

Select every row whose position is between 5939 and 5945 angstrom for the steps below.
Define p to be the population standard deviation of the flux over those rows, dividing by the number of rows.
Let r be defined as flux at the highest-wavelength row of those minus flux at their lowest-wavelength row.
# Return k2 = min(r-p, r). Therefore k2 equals -0.9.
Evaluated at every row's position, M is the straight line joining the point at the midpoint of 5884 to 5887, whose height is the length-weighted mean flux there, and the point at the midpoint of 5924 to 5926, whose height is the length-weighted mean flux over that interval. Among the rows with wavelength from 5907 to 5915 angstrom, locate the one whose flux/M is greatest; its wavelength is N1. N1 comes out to 5909.26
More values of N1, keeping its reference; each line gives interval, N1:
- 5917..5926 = 5925.61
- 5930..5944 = 5937.91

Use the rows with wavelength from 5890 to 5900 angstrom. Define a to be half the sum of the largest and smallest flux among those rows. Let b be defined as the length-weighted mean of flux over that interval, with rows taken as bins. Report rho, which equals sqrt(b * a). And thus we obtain 12.3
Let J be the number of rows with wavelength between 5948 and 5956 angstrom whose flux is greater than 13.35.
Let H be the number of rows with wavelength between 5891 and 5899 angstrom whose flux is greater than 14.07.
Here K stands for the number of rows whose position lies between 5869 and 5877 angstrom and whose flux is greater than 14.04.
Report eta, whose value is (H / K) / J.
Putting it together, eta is 0.0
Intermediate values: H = 0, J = 6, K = 3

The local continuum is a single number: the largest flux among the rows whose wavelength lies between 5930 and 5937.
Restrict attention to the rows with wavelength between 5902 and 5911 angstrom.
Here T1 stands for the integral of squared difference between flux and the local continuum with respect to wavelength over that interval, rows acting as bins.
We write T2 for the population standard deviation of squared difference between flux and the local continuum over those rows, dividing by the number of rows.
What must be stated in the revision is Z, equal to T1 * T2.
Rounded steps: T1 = 10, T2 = 1.08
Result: 11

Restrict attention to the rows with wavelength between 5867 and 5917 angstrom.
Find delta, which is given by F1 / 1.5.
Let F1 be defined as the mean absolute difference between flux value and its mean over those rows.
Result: 0.53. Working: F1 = 0.80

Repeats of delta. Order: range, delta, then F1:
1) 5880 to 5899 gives 0.68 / 1.02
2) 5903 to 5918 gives 0.24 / 0.36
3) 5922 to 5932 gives 0.38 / 0.56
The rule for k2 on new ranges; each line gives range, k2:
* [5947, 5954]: -0.6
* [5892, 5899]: 0.8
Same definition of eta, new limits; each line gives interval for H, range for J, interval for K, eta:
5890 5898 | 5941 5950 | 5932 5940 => 0.0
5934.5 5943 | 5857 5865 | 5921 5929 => 0.3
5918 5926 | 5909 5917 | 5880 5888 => 0.4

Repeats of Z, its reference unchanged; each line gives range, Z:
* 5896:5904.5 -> 99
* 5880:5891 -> 132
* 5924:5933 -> 3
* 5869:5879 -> 5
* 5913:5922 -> 12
